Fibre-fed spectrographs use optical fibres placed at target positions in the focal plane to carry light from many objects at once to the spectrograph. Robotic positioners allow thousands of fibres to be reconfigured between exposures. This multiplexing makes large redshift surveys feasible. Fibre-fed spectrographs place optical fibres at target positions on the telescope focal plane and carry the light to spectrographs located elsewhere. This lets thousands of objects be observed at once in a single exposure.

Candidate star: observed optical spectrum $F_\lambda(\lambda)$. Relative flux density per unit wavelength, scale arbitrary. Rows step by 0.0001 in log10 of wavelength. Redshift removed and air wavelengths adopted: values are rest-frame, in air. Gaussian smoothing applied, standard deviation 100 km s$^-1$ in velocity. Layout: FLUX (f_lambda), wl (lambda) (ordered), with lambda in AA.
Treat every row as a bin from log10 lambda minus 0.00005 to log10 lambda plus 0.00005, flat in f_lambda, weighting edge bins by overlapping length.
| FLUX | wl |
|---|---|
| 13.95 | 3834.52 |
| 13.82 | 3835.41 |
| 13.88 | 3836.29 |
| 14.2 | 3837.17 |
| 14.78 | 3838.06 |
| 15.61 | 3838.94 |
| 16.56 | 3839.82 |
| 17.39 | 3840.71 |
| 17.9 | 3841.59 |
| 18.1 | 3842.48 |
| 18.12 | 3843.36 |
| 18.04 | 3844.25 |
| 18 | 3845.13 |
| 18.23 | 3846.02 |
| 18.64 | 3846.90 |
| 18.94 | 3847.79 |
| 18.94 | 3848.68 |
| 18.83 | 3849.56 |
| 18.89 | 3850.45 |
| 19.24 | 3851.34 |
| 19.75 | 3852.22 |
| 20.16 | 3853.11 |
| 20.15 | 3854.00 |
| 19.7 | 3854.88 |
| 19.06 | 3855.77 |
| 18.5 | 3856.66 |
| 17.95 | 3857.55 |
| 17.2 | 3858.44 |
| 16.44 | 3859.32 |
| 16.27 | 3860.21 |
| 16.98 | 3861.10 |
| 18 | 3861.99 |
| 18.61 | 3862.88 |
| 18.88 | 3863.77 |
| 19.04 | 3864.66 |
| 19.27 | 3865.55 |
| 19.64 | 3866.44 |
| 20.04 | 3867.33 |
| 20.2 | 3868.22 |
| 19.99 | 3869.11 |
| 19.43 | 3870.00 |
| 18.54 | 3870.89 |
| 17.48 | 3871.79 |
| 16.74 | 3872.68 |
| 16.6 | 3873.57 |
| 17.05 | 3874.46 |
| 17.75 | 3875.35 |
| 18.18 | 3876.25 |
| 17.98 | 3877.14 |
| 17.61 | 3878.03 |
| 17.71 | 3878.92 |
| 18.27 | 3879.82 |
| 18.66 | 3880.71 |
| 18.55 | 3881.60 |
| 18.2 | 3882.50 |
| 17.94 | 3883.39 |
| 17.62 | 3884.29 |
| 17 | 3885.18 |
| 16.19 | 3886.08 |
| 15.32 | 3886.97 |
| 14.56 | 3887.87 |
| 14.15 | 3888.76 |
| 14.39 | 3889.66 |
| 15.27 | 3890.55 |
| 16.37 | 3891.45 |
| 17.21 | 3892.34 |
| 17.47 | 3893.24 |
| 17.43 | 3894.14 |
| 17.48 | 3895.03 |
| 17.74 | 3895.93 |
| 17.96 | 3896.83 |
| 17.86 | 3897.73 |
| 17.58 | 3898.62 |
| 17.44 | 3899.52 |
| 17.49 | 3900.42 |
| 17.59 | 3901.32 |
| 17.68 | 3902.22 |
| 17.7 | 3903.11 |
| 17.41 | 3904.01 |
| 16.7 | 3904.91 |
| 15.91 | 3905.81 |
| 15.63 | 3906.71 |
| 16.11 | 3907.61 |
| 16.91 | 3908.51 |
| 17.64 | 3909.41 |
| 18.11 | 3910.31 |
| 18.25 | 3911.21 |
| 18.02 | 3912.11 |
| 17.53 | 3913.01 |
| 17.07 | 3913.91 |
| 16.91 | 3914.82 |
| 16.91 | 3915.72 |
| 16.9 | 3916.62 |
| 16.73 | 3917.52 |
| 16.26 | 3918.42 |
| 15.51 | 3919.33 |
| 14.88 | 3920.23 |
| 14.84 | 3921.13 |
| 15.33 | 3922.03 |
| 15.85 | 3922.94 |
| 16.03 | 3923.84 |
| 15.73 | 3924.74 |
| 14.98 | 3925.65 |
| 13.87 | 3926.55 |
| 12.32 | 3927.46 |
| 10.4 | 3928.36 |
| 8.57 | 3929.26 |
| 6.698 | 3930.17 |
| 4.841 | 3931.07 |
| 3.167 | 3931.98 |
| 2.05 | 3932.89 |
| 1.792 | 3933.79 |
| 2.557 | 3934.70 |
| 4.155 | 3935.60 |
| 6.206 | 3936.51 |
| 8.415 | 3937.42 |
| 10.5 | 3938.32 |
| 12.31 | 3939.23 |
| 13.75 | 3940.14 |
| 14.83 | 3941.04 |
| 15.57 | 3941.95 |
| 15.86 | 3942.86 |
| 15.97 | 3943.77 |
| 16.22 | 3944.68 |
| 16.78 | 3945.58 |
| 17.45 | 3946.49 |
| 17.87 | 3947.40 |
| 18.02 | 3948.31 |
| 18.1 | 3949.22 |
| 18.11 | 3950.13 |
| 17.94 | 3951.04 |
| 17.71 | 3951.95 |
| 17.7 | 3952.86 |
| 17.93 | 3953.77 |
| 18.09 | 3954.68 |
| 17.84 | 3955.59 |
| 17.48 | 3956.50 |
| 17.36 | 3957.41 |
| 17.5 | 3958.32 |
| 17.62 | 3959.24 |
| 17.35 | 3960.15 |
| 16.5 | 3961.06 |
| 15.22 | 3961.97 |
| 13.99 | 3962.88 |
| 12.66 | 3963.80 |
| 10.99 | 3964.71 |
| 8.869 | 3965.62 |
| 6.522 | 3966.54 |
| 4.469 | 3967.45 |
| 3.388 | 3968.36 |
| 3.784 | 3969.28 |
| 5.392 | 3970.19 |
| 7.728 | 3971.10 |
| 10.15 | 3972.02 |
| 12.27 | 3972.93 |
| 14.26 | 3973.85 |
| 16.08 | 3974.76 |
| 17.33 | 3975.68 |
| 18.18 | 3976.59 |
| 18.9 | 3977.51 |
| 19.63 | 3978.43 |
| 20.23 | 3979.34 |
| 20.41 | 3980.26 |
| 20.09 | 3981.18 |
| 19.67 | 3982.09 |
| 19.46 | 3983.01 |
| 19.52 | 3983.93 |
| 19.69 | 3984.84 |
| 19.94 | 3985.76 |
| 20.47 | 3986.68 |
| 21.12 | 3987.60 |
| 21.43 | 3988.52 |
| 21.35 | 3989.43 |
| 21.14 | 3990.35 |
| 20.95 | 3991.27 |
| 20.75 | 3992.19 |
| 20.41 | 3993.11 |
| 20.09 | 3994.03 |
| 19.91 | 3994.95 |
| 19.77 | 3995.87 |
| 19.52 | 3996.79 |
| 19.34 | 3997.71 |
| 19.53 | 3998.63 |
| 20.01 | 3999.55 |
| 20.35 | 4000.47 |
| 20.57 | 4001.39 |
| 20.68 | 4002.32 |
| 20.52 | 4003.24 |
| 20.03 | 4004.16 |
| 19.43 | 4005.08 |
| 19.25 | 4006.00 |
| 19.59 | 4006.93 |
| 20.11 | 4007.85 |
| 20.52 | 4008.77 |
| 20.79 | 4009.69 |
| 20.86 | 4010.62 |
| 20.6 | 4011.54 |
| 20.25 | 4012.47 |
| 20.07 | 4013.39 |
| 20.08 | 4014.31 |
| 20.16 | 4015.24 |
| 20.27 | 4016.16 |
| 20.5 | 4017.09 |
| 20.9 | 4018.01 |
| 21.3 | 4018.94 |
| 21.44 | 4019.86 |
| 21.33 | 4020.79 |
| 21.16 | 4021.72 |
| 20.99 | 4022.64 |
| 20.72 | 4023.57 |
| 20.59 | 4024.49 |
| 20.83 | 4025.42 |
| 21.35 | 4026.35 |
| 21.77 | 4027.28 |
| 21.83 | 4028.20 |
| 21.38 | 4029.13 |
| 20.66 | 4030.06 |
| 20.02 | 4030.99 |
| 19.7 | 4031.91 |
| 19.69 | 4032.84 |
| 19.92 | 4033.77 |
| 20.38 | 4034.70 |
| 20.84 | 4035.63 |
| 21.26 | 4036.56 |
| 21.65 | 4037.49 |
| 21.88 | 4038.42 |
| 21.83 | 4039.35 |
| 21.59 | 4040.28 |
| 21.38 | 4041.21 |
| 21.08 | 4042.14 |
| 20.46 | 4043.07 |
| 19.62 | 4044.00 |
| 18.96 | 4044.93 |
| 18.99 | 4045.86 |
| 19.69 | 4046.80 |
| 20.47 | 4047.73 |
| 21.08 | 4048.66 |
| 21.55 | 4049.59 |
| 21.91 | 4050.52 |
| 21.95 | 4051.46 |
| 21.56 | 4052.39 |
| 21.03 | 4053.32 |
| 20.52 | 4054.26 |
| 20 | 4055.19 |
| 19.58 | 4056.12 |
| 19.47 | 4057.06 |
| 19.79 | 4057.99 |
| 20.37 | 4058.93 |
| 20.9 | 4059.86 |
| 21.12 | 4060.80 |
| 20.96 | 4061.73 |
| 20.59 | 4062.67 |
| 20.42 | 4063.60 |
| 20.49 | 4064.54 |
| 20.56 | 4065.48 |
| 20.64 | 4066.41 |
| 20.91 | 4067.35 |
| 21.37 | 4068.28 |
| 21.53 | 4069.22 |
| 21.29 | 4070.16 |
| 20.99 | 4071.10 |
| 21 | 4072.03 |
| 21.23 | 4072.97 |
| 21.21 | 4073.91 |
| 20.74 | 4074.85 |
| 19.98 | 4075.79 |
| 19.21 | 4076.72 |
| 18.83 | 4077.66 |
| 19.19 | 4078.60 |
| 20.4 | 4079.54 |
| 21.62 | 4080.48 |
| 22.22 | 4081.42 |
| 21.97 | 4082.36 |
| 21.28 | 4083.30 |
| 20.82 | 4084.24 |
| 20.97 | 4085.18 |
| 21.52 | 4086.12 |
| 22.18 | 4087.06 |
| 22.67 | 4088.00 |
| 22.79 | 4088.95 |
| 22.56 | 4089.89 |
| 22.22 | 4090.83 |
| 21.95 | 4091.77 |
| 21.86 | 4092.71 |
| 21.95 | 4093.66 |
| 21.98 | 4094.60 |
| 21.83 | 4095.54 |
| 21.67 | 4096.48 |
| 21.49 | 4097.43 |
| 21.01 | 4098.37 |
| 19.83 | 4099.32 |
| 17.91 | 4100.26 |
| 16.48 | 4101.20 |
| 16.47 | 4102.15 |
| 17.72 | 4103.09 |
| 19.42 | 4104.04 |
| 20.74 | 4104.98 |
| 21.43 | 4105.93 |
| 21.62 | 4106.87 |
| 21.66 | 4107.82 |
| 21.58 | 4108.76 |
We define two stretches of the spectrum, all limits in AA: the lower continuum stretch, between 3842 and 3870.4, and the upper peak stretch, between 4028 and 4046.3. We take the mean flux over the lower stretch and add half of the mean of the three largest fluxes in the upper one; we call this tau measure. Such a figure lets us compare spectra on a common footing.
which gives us 30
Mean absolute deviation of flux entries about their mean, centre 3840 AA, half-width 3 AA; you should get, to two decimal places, 1.29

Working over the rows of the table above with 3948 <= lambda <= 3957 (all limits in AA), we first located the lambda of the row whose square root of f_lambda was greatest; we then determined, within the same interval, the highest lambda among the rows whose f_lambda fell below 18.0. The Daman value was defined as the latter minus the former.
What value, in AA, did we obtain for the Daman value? 6.4 AA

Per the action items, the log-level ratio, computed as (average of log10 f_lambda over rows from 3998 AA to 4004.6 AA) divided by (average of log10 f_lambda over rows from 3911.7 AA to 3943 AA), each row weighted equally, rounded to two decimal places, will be 1.28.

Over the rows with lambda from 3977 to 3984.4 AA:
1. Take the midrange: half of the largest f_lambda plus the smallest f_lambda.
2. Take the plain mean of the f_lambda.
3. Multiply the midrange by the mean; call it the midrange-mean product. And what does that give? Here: 388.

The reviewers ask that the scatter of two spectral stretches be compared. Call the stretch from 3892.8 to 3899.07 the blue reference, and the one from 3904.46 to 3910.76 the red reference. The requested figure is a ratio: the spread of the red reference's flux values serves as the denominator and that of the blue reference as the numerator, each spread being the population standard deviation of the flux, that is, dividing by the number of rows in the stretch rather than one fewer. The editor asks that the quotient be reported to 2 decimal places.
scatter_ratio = 0.23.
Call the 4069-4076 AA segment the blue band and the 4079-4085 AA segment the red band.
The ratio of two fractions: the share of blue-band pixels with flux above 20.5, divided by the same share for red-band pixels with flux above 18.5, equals 0.9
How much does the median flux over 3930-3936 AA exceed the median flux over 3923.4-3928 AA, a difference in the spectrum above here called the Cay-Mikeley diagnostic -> -12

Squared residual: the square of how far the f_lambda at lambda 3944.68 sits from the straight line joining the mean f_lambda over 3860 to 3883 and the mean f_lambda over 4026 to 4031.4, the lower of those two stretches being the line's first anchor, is 12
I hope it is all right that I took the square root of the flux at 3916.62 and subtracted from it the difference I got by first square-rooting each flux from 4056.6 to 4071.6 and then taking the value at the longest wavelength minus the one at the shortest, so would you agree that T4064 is 3.9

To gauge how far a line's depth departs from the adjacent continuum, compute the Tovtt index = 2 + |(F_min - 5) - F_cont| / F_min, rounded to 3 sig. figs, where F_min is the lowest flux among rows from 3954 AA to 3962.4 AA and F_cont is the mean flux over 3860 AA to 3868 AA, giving 2.55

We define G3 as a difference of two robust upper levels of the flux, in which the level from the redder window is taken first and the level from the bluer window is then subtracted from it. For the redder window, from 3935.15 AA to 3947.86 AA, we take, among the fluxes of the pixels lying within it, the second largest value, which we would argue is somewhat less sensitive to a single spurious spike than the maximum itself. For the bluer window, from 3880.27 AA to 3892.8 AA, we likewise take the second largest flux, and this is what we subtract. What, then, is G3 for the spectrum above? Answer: -1.1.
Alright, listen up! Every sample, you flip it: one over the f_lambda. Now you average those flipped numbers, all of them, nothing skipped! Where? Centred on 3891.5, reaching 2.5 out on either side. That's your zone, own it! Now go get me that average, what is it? 0.062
